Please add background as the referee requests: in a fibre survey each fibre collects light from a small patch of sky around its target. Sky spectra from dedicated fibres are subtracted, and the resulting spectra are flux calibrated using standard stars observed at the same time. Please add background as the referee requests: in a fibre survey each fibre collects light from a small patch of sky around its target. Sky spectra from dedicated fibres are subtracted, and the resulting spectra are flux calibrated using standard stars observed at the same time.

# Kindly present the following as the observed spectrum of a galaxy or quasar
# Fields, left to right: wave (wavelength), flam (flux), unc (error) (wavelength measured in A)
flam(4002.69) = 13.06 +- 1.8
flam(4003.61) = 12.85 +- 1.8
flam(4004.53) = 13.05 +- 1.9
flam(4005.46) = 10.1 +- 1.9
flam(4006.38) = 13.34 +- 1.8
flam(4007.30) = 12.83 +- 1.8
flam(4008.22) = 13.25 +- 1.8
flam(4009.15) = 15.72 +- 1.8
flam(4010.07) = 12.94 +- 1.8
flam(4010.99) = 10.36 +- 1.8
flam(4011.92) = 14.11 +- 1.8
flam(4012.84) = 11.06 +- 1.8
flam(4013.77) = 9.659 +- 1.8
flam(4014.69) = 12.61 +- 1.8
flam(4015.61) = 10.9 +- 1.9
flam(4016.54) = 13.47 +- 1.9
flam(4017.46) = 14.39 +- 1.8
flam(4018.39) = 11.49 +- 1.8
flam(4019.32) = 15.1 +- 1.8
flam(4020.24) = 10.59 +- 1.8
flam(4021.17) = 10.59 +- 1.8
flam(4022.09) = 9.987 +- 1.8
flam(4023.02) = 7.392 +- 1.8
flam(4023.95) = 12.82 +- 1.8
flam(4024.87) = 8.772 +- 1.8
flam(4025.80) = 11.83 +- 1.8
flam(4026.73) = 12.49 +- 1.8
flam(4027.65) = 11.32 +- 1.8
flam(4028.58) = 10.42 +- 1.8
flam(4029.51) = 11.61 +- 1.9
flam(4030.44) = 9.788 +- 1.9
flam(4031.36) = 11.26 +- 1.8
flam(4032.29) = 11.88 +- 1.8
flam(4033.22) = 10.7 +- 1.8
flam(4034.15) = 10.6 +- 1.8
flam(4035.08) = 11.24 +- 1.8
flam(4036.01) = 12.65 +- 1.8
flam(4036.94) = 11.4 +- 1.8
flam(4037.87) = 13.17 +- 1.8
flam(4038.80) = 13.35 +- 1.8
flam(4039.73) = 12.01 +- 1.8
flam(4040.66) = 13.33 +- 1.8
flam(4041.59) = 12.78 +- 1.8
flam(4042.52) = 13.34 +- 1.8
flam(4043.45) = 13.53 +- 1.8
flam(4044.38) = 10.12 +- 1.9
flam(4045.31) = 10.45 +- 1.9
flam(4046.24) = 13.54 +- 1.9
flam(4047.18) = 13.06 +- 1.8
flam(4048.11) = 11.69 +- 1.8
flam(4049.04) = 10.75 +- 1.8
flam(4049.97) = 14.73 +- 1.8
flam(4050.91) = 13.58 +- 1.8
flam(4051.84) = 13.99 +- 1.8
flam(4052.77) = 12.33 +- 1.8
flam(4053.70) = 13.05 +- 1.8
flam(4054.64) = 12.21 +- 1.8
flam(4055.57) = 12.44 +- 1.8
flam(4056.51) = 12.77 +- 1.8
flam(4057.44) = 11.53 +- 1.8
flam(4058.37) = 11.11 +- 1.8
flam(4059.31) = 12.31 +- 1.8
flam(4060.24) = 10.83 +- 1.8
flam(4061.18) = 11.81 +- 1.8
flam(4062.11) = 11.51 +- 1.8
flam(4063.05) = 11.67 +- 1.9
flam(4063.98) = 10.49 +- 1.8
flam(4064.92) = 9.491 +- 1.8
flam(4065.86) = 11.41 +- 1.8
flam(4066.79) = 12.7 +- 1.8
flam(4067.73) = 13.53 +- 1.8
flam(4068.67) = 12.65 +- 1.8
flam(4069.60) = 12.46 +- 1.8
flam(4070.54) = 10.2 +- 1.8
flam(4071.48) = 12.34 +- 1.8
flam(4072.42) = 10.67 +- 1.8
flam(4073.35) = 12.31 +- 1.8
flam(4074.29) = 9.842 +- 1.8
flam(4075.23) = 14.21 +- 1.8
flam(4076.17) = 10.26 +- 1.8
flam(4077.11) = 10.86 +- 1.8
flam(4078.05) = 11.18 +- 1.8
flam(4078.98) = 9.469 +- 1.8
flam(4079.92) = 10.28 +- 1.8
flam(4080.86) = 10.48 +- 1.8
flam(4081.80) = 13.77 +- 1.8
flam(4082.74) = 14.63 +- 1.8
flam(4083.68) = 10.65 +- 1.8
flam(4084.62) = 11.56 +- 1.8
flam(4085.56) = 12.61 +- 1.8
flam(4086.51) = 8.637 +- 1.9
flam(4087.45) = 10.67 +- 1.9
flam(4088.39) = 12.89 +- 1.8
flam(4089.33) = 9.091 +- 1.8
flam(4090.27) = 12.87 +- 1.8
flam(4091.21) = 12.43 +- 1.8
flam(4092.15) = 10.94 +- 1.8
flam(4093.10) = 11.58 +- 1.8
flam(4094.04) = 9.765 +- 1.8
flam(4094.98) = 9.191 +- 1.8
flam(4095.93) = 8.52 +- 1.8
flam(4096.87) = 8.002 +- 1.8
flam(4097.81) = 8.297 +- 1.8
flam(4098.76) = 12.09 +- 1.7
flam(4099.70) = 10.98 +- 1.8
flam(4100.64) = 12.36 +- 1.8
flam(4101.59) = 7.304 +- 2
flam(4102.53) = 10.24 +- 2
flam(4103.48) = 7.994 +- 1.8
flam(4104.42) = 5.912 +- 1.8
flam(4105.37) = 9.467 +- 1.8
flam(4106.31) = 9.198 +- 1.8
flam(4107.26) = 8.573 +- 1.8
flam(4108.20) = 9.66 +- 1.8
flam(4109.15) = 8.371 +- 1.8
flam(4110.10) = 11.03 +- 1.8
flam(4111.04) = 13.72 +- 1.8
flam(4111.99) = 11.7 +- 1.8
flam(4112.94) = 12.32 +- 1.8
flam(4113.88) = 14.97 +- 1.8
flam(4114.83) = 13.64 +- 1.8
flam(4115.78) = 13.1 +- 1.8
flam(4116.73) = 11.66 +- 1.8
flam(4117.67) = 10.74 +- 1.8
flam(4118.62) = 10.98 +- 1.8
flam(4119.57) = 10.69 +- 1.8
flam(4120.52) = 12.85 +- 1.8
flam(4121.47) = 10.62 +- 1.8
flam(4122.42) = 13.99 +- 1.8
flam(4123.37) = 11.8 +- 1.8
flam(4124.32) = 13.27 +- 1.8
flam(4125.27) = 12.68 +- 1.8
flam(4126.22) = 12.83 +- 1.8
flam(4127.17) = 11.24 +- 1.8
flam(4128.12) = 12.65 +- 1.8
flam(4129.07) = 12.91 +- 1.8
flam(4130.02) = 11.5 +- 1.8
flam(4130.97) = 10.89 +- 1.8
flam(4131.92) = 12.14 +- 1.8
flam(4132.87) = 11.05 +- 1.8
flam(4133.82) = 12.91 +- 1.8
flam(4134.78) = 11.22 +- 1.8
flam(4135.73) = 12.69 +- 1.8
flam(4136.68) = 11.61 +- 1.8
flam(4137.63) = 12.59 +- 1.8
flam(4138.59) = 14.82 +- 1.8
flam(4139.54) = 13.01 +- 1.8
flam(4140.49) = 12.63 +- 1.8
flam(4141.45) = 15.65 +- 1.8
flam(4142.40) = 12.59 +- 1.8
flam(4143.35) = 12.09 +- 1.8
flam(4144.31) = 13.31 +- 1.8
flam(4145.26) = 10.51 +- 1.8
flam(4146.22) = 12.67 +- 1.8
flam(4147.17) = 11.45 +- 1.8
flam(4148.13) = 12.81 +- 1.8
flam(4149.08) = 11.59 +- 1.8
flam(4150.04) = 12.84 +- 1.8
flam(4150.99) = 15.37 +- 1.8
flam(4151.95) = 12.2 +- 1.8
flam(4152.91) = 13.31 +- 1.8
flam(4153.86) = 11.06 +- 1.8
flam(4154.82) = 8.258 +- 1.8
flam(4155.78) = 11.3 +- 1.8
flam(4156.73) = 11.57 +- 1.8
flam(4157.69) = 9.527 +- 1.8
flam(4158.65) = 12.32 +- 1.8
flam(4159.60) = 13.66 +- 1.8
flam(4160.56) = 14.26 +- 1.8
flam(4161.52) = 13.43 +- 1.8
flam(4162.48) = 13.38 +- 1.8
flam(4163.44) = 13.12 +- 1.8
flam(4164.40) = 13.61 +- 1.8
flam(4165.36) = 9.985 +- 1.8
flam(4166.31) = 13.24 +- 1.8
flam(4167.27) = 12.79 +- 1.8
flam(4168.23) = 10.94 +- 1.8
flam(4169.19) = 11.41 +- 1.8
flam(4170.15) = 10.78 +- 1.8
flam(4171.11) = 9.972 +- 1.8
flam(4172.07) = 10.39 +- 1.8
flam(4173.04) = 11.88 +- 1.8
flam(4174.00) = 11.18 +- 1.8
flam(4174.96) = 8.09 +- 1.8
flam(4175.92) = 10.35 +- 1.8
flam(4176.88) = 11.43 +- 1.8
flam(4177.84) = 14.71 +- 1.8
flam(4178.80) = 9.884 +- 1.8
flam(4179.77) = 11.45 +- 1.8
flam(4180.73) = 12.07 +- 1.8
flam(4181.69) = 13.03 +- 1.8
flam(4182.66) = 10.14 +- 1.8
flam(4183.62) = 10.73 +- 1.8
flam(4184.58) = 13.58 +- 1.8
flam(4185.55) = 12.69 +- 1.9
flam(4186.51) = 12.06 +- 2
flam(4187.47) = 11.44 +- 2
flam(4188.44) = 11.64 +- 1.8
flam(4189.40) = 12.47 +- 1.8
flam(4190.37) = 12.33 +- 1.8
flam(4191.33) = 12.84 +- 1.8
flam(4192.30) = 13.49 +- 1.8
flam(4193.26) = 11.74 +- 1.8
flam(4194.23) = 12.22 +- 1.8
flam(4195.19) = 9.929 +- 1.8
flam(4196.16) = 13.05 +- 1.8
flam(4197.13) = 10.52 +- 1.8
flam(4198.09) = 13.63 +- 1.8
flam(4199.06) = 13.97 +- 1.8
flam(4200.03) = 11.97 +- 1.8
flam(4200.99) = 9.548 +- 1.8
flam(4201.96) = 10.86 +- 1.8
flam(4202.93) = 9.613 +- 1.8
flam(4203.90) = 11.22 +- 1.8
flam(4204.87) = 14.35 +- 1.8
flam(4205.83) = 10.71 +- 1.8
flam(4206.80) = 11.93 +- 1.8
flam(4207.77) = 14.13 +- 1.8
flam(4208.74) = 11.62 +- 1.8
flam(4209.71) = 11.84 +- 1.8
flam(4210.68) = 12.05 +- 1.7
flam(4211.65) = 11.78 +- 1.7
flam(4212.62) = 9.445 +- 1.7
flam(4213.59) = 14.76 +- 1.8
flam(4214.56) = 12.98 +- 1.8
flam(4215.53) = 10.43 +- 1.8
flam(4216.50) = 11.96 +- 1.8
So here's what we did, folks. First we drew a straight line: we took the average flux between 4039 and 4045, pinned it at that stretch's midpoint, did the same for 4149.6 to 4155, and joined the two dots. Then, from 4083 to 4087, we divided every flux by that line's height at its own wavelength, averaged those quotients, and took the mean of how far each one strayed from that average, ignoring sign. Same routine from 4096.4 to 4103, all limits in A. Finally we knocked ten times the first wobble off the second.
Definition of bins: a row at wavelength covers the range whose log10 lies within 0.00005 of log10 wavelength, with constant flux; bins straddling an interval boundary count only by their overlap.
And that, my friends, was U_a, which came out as -0.84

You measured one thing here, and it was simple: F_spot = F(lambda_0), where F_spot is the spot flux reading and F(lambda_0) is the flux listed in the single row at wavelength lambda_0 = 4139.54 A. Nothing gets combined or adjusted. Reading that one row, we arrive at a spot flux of 13.01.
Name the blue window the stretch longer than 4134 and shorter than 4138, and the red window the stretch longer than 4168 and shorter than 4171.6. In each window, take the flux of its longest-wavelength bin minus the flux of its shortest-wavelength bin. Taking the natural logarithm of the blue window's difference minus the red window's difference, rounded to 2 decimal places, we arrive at 0.85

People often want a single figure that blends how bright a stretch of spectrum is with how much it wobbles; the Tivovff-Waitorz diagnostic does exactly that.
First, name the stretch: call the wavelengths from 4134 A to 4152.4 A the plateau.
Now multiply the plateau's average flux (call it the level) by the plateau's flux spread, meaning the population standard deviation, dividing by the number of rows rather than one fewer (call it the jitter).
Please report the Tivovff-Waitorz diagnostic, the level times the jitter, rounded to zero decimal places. 17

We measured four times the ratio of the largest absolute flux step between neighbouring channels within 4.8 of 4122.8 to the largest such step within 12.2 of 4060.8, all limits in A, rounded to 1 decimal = 3.4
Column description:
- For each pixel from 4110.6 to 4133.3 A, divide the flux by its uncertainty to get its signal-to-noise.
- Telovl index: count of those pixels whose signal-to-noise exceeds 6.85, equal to 11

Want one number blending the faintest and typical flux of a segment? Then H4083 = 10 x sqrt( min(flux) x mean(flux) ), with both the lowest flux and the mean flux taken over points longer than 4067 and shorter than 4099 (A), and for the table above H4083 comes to 94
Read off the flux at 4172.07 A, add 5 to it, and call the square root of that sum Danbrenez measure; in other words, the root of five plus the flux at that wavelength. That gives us 3.92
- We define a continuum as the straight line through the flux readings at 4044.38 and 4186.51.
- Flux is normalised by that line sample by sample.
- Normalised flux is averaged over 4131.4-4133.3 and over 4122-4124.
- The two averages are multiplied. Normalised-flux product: 1.18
